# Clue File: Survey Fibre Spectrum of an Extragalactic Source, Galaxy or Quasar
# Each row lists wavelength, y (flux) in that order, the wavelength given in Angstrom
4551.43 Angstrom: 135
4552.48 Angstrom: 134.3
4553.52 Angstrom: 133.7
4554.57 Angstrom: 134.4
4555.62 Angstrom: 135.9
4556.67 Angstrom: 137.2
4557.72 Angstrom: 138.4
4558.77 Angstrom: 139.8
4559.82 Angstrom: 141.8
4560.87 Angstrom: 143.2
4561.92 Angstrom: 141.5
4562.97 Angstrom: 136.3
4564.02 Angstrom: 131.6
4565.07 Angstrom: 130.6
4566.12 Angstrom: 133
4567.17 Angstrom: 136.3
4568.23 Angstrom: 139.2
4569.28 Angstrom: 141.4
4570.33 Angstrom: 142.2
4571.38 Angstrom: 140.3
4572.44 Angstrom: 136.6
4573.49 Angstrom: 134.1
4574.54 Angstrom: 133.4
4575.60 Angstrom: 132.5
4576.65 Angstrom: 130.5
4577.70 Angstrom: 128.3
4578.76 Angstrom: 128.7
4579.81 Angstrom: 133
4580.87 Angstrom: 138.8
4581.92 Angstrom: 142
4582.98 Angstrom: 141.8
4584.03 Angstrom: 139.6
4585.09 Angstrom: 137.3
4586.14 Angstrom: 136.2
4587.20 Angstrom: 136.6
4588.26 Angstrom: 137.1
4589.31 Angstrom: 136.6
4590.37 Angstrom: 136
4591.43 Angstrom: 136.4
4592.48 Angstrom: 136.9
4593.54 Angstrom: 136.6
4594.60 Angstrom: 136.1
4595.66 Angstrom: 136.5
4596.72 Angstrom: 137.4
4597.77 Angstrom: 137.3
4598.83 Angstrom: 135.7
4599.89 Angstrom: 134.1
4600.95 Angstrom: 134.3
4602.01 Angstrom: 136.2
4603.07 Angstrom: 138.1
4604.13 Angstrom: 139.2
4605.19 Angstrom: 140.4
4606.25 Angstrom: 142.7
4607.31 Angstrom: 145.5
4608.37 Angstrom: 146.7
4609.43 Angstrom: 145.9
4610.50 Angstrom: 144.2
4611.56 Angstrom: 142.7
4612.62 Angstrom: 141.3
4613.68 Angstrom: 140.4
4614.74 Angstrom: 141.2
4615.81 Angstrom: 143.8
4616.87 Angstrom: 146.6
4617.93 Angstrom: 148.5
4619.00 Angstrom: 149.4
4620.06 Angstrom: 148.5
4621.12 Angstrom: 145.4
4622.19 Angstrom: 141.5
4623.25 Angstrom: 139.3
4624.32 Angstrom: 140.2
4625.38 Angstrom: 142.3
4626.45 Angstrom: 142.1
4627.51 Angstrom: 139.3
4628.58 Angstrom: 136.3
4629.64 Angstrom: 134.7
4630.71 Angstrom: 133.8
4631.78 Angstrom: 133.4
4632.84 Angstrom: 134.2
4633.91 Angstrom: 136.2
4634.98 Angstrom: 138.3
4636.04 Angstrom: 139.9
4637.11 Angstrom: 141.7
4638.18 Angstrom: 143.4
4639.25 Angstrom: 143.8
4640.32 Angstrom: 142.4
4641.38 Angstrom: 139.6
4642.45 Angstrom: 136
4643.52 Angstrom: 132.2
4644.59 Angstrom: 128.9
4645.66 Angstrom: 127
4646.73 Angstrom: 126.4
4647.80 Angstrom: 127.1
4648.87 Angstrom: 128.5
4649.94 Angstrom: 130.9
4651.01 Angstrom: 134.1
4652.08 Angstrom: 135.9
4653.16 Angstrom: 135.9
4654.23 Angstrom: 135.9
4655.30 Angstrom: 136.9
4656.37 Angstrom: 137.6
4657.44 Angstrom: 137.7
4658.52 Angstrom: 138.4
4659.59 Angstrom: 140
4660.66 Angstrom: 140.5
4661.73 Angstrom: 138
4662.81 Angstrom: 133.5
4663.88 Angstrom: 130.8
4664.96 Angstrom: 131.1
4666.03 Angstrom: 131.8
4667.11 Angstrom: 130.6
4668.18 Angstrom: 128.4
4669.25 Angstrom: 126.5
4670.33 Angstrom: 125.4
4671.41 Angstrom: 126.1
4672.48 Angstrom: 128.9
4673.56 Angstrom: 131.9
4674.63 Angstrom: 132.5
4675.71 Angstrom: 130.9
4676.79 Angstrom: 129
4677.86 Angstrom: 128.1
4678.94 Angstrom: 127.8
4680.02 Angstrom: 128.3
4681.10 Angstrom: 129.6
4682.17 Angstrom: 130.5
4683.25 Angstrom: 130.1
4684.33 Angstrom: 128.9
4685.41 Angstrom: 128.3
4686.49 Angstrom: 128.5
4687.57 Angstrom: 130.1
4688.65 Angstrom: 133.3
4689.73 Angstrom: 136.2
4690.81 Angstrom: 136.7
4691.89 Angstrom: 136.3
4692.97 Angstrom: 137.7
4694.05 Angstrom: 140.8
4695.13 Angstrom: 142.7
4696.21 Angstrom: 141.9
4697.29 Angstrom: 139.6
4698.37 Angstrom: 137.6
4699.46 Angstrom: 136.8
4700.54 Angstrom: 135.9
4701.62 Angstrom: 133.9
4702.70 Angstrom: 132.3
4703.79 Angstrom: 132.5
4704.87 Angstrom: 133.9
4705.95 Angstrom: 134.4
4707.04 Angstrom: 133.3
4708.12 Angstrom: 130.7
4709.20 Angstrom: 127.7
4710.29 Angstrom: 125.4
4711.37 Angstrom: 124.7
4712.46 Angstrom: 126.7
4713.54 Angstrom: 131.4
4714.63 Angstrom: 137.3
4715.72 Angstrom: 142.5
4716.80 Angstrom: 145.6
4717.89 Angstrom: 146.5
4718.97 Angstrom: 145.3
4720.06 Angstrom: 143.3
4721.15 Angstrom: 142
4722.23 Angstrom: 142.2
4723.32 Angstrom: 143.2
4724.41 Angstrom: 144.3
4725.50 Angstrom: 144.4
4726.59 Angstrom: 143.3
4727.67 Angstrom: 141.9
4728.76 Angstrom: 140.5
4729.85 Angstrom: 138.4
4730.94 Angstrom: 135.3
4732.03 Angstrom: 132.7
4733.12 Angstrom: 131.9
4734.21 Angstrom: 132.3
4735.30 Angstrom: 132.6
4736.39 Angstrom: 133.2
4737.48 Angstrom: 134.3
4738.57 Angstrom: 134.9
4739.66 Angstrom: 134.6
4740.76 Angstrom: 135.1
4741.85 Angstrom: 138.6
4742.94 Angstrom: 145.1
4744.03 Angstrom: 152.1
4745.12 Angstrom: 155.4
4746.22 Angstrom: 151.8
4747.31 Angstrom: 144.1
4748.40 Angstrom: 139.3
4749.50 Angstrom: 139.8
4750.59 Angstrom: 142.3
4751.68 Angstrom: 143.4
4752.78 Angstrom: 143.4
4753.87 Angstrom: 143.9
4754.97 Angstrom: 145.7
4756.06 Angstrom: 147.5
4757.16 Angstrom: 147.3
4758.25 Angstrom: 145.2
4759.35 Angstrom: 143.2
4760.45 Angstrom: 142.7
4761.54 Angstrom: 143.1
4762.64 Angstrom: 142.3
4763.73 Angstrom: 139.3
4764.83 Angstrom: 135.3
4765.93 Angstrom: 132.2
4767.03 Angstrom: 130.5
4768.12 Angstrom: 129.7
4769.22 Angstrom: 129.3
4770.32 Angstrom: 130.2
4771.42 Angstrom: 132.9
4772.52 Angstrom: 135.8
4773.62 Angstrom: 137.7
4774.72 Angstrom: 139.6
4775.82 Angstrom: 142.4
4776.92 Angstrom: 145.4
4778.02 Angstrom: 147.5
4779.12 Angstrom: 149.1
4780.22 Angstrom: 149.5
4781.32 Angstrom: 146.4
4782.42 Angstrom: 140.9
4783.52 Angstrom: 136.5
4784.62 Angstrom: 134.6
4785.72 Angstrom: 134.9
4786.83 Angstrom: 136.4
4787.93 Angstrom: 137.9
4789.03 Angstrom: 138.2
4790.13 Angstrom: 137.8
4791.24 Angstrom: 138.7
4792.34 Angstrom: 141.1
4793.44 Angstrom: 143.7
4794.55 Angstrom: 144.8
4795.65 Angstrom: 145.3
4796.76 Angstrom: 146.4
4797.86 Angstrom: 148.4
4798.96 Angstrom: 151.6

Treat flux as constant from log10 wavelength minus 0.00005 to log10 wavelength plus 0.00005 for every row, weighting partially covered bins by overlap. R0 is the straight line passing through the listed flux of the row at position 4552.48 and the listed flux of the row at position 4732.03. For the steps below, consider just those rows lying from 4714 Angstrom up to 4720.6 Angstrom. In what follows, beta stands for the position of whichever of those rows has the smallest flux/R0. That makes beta 4714.63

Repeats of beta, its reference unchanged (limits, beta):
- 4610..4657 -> 4646.73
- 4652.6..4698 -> 4670.33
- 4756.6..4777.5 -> 4769.22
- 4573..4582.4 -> 4577.70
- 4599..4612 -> 4599.89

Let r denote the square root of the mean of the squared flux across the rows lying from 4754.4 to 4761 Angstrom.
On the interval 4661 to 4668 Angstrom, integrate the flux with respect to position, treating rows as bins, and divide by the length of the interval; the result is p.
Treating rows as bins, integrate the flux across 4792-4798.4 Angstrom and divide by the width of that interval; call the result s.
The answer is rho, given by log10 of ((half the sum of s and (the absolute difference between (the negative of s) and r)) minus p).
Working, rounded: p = 133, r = 145.3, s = 145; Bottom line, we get 1.93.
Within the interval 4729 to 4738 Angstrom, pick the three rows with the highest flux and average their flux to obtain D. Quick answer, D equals 136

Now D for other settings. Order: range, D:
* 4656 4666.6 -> 140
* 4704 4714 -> 134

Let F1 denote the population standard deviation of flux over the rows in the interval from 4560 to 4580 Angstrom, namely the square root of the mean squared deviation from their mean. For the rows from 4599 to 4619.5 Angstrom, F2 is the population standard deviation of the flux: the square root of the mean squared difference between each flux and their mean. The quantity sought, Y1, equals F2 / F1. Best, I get 0.94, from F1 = 4.6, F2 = 4.4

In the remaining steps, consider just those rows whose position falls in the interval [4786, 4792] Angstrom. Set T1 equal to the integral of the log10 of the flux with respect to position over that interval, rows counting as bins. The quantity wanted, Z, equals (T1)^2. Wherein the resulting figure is 165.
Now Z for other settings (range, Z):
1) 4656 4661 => 115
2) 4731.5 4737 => 136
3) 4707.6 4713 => 129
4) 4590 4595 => 114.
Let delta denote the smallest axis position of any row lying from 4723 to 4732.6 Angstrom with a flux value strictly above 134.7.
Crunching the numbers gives 4723.32 Angstrom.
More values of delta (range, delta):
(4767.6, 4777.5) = 4772.52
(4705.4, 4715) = 4714.63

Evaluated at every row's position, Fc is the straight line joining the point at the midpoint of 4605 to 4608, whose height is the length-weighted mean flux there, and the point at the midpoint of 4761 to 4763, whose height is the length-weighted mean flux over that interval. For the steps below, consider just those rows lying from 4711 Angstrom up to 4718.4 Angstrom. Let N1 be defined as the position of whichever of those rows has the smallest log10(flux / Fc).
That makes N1 4711.37 Angstrom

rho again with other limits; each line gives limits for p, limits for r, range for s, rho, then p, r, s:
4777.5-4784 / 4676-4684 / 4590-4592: 1.75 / 145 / 129.1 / 137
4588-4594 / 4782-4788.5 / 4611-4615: 1.87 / 137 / 136.9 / 142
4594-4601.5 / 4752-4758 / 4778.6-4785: 1.90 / 136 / 145.6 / 143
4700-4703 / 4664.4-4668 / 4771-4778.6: 1.85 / 134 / 131.2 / 140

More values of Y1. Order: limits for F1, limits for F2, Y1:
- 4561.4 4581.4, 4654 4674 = 1.10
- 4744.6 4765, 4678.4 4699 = 1.15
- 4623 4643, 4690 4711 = 1.33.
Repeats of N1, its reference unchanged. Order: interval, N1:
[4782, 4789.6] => 4784.62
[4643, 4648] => 4646.73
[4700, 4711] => 4710.29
